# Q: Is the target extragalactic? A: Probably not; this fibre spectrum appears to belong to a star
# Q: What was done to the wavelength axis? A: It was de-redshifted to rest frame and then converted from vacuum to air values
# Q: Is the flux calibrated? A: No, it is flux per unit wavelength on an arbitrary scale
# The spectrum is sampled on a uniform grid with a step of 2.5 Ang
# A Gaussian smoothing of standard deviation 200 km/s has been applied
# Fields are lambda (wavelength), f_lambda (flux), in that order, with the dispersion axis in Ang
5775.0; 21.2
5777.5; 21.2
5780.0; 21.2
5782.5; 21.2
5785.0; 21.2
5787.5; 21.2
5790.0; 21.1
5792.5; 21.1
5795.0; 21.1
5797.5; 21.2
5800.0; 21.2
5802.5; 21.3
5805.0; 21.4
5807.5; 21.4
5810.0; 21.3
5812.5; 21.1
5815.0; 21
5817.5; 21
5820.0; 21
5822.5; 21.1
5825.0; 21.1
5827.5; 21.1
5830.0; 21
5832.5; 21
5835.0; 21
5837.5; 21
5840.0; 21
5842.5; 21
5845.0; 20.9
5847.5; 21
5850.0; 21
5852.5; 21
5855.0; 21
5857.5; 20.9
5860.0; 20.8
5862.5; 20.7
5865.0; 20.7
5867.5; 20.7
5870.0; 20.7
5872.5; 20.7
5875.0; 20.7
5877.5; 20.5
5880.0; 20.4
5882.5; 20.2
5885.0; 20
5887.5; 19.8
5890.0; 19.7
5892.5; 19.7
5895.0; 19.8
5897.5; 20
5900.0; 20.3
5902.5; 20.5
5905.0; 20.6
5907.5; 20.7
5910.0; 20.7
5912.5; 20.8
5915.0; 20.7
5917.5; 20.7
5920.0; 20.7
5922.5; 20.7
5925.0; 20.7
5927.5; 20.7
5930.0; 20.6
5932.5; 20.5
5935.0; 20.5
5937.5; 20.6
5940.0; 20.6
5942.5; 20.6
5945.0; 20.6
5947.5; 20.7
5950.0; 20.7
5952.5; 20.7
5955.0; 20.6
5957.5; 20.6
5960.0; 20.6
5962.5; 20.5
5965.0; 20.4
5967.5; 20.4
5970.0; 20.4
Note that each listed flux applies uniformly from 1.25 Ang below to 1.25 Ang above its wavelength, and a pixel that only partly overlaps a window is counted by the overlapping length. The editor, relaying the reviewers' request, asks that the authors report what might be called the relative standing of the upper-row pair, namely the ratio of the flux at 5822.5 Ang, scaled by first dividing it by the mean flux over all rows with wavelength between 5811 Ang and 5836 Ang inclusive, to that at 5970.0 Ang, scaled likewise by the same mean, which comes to 1.03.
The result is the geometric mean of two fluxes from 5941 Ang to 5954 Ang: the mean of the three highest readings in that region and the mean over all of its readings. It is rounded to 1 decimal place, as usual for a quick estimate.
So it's 20.7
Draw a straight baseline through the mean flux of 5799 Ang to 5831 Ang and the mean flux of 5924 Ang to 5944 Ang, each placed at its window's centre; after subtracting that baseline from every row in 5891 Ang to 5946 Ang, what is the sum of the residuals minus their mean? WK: -3.3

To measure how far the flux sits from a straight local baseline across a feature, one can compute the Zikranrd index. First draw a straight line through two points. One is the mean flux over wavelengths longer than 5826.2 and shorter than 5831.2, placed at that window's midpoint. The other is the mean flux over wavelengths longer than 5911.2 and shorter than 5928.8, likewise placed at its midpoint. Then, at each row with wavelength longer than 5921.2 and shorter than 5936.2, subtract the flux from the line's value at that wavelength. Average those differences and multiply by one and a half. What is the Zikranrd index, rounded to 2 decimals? 0.10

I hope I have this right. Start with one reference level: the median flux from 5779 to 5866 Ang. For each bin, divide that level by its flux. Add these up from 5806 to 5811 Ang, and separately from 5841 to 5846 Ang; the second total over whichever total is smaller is 1.02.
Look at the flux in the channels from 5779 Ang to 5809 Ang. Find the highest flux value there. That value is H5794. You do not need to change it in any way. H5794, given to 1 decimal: 21.4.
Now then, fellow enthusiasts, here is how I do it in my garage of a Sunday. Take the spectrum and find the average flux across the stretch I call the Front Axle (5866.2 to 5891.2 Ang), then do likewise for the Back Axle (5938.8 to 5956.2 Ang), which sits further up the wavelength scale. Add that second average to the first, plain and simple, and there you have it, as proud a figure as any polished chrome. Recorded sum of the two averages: 41.0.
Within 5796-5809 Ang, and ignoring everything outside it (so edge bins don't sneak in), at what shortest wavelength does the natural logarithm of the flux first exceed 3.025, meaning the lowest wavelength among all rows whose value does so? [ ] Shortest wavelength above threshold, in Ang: 5797.5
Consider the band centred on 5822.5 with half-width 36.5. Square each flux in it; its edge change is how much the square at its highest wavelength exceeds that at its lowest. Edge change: -13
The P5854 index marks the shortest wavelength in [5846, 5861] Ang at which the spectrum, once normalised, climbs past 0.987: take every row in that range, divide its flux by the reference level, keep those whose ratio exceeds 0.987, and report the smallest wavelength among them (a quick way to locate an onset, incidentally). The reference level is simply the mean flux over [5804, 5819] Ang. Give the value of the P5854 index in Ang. 5847.5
